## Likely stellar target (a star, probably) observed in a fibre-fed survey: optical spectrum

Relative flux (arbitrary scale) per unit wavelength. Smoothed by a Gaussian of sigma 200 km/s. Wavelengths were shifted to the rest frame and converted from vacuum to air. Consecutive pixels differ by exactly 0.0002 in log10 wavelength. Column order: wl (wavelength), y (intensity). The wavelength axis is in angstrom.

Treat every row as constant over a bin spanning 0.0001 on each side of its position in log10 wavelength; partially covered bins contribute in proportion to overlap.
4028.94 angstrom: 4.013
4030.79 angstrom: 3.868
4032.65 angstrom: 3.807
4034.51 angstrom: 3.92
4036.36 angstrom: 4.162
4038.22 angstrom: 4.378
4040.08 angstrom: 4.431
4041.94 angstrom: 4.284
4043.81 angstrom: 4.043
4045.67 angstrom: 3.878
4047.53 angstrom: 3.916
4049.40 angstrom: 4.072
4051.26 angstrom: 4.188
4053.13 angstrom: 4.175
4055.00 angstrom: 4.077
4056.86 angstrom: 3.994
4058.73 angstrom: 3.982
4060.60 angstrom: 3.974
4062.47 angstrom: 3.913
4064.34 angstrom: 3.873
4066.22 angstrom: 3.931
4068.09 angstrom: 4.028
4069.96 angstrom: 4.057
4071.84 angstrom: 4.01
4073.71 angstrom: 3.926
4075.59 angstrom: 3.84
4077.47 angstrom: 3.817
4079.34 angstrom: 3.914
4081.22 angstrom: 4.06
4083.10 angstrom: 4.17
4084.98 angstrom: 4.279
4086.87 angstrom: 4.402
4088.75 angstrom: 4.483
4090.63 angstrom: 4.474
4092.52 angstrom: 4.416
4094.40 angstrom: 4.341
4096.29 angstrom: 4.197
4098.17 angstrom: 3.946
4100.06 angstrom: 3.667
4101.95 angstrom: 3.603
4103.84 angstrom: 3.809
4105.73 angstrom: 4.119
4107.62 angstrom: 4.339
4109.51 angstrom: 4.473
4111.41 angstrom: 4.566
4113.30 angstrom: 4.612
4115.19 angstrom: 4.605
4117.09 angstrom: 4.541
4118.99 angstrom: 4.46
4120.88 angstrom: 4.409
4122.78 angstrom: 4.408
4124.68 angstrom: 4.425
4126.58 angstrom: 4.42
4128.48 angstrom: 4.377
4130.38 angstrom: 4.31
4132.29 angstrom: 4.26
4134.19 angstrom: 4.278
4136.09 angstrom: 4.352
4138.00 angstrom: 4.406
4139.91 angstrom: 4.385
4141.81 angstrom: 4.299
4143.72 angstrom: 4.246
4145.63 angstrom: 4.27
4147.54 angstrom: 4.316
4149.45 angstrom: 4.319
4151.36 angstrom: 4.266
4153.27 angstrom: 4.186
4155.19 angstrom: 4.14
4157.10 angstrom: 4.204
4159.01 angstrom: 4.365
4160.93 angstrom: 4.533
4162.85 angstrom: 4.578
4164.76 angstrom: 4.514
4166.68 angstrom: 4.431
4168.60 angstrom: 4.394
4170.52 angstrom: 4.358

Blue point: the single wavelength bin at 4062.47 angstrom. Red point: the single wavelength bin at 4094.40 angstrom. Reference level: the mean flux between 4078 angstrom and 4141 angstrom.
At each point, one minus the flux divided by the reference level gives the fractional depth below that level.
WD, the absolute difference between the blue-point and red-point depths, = 0.10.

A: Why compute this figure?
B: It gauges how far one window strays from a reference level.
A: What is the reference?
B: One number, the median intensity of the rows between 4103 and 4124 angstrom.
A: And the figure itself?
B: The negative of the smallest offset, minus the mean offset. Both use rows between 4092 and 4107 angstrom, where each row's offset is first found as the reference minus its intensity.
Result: -0.5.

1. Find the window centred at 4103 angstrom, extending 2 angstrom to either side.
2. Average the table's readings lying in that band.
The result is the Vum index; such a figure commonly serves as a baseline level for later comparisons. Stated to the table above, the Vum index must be 3.7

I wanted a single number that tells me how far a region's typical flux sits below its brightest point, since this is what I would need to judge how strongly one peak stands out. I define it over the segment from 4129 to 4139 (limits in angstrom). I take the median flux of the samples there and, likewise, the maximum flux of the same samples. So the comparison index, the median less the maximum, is -0.10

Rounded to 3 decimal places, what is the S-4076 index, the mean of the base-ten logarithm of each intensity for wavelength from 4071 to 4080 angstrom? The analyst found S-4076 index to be 0.591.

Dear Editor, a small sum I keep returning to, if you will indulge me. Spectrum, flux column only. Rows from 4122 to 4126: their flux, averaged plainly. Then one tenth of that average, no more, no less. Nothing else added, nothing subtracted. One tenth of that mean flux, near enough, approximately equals 0.442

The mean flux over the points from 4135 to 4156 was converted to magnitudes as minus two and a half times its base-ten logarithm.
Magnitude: -1.58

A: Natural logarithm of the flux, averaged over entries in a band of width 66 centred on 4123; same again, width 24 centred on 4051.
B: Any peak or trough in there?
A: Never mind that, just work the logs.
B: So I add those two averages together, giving 2.86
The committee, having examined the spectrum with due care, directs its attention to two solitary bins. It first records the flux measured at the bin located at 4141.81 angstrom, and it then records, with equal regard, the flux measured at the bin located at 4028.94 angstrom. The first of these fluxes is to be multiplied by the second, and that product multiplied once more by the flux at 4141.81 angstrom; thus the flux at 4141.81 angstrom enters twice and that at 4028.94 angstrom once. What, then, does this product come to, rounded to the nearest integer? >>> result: 74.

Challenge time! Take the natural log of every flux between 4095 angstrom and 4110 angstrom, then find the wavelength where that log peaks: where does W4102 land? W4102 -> 4109.51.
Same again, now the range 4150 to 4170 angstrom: 4162.85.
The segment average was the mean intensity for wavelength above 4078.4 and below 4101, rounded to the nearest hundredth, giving 4.20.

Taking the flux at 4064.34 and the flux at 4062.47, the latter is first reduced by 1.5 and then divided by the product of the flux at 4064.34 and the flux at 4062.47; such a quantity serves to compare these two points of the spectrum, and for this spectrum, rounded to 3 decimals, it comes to 0.159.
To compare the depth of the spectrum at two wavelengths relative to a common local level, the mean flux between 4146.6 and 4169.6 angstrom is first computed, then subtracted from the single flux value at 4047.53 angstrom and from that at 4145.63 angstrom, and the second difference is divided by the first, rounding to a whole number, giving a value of 0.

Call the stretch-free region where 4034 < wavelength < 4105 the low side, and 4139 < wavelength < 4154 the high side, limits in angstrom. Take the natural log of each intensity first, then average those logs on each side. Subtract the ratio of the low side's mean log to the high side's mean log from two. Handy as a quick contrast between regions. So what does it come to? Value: 1.04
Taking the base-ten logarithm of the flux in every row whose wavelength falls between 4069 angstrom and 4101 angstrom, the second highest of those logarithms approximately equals 0.651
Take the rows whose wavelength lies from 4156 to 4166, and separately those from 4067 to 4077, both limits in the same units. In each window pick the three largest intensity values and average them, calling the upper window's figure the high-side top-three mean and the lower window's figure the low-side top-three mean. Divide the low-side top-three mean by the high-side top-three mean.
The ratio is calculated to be 0.888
